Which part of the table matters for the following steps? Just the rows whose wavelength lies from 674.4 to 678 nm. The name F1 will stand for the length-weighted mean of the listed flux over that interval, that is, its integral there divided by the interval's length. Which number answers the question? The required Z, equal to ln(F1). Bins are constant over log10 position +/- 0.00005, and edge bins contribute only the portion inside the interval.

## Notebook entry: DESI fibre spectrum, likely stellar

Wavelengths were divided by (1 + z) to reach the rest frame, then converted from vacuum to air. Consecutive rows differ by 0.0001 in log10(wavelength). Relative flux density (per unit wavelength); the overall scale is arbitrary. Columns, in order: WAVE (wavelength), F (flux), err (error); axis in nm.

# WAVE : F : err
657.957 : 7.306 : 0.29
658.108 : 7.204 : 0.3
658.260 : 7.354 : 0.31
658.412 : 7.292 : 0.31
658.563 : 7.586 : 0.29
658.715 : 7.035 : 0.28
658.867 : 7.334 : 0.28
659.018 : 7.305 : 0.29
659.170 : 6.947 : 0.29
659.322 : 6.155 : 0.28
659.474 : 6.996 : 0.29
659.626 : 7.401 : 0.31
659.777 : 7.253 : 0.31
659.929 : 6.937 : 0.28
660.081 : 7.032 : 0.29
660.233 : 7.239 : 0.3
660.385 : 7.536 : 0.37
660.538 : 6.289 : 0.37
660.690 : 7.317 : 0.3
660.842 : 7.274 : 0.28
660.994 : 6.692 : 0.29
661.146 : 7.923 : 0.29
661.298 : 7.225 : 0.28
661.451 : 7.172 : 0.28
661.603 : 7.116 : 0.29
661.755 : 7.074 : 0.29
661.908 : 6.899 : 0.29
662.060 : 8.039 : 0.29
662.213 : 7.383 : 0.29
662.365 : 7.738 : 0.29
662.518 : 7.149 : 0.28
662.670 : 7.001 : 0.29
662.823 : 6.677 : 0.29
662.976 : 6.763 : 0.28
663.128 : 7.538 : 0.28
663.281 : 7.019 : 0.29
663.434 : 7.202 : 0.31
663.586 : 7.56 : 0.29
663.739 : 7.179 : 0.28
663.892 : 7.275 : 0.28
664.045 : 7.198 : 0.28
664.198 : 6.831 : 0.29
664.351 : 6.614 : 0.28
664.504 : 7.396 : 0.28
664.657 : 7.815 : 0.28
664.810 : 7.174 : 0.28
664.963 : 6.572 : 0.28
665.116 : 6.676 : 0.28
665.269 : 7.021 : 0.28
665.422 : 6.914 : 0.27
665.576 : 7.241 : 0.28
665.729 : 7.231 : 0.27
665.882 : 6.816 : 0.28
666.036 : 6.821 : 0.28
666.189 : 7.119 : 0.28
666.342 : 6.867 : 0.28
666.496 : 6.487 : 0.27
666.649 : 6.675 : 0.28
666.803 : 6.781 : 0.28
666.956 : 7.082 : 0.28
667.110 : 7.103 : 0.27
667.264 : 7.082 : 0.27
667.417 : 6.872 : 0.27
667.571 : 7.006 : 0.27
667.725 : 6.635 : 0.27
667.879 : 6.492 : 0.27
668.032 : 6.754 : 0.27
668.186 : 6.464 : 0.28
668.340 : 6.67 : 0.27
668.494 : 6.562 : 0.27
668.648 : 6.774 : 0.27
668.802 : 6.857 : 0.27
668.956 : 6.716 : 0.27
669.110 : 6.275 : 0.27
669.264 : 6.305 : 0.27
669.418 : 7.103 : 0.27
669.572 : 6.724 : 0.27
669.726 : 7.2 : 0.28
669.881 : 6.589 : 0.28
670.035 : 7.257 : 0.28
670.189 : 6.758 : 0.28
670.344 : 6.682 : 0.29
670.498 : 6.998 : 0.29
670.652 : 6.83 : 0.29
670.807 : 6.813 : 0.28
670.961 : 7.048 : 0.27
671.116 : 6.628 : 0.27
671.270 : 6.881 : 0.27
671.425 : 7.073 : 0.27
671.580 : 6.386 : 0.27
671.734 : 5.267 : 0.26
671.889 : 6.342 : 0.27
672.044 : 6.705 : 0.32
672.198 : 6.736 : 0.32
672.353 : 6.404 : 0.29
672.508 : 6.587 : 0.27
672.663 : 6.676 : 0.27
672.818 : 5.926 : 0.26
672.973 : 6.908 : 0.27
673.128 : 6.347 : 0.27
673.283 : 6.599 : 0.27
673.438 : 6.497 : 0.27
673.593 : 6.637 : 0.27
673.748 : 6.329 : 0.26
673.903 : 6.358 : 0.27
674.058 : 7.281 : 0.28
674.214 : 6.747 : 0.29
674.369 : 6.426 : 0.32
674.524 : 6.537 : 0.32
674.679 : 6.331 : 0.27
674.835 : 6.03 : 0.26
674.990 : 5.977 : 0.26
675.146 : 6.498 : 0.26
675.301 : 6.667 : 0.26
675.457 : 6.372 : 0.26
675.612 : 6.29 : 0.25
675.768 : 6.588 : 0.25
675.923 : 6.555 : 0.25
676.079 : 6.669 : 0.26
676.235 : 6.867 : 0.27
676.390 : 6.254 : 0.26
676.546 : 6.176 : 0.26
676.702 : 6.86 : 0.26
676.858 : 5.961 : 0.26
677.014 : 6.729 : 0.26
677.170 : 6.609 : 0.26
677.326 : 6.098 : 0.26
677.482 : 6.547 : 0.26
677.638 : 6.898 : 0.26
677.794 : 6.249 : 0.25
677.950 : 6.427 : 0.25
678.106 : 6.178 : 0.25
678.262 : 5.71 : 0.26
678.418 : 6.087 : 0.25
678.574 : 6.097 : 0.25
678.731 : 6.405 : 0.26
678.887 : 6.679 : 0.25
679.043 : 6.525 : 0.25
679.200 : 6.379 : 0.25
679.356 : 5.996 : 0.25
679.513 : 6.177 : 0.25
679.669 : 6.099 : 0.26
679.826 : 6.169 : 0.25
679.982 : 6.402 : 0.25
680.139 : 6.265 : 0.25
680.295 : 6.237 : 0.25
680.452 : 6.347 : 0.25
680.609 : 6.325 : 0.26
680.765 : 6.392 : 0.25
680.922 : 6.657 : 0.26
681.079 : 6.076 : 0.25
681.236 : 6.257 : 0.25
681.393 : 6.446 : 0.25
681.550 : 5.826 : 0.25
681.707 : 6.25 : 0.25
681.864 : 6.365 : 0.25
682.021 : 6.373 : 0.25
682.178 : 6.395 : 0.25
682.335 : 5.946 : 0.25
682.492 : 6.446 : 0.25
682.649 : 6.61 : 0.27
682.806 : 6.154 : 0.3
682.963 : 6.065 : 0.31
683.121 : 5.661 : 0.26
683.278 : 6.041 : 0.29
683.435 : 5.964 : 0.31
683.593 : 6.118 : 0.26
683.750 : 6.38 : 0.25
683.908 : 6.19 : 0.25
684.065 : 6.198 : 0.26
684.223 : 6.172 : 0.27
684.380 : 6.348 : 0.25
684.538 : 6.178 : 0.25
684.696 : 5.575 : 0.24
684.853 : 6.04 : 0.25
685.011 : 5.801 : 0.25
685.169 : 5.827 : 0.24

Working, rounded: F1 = 6.44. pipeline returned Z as 1.863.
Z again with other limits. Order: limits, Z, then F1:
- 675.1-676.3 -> 1.881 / 6.56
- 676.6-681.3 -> 1.845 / 6.33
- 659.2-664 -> 1.969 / 7.16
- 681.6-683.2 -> 1.828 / 6.22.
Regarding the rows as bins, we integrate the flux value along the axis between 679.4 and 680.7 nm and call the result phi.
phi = 8.12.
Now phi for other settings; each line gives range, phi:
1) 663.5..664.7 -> 8.66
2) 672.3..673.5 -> 7.79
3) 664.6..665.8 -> 8.48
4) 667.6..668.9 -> 8.66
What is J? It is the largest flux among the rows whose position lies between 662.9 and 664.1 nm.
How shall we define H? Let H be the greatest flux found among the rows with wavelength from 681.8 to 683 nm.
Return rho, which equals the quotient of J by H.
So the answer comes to 1.14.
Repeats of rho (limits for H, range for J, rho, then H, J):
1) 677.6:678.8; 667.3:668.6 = 1.02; 6.898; 7.006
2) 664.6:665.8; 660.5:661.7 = 1.01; 7.815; 7.923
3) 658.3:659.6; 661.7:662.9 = 1.06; 7.586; 8.039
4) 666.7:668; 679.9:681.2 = 0.94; 7.103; 6.657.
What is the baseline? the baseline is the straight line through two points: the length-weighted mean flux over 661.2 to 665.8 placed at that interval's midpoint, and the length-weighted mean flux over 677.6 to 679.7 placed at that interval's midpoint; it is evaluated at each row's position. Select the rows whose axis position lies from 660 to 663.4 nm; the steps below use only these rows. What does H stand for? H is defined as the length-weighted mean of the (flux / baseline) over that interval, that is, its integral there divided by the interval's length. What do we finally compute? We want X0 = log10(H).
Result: -0.005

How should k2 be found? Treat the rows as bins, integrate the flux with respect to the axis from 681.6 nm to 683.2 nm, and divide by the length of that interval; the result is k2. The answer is 6.2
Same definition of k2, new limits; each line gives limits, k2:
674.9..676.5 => 6.5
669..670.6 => 6.8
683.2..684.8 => 6.1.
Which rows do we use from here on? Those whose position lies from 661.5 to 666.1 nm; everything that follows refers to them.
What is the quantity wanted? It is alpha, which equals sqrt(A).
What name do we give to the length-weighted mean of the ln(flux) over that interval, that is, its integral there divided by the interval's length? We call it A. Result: 1.40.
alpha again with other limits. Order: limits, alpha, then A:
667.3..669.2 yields 1.38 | 1.90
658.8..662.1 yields 1.40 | 1.96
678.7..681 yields 1.36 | 1.85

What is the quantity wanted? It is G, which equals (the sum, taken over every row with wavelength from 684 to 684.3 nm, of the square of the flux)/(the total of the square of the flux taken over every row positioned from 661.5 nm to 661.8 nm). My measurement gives 0.76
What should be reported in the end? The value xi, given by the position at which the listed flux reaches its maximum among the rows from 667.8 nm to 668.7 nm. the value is 668.648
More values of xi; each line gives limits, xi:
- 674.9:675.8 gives 675.301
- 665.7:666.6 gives 665.729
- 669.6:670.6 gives 670.035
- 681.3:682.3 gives 681.393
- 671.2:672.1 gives 671.425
